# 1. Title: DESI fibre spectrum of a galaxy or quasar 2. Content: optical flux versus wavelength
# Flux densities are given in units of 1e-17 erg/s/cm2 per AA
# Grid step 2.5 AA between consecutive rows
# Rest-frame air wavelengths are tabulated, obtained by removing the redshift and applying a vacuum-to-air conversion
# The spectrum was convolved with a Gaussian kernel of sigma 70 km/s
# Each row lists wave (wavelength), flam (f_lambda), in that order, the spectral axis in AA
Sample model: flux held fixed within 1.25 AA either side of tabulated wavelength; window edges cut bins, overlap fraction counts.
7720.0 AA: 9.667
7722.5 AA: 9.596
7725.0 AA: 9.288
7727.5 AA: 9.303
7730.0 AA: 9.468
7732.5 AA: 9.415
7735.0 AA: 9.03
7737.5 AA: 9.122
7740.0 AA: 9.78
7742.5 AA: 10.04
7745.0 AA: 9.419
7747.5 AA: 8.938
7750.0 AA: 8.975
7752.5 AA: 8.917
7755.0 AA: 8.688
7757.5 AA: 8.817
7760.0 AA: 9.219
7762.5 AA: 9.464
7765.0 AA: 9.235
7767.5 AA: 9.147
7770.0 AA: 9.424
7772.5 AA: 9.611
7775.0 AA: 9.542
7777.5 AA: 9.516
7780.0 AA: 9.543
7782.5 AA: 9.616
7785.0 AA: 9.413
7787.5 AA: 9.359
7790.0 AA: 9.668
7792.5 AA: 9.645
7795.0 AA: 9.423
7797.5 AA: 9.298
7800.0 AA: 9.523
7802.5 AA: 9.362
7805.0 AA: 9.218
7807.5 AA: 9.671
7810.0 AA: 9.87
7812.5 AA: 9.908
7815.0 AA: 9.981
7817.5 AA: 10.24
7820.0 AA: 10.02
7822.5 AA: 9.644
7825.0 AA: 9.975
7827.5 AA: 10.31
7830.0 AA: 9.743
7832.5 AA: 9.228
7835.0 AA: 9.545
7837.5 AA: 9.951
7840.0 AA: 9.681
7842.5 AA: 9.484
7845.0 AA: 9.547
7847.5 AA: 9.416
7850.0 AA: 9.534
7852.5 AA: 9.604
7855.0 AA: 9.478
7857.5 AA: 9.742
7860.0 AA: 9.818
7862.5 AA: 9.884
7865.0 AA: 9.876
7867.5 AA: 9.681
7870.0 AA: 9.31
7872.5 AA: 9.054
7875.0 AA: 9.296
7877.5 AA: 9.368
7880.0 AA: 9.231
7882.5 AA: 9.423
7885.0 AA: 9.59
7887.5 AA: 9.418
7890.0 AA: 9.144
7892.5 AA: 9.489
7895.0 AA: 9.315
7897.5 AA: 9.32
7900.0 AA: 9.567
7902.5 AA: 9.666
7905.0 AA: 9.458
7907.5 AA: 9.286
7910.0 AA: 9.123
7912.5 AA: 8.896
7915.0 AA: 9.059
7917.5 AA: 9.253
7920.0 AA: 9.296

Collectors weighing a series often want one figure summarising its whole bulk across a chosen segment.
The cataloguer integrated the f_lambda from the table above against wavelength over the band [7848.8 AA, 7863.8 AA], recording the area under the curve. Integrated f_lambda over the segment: 145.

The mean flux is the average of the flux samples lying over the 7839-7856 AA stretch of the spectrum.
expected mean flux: 9.53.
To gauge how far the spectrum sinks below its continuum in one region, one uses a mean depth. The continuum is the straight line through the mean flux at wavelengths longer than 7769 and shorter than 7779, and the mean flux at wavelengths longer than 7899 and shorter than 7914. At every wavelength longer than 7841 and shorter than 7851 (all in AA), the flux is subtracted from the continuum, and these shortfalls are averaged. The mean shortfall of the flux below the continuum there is -0.1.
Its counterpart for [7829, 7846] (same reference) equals -0.2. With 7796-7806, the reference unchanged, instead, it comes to 0.1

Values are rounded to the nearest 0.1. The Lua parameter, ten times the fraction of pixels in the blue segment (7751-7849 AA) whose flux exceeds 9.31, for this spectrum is 7.7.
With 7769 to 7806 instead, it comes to 8.7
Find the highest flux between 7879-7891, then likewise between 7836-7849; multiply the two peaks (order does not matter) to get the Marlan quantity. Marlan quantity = 95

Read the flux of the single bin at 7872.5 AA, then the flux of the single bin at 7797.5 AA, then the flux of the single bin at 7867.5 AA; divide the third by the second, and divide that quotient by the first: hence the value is 0.115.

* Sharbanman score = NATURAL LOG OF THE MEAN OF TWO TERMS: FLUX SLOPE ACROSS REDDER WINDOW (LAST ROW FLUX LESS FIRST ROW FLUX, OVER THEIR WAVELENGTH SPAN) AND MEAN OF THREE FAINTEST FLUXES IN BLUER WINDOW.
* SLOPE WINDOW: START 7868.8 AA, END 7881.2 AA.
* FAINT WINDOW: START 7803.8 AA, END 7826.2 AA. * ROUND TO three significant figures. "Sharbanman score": 1.56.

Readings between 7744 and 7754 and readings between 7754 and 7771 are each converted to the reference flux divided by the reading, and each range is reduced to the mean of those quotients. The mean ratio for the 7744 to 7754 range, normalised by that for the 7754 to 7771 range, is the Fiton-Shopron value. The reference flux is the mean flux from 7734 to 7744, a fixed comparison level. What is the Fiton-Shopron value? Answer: 1.01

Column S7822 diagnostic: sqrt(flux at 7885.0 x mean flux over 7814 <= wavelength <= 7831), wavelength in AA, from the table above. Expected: 9.79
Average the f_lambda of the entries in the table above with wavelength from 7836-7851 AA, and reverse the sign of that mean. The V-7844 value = -9.60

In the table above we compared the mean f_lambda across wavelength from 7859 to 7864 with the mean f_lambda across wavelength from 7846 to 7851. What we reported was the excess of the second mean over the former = -0.4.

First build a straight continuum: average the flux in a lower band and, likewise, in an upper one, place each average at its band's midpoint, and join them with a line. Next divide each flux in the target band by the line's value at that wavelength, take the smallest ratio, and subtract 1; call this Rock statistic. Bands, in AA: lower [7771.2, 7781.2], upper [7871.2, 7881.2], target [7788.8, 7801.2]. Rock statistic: -0.0198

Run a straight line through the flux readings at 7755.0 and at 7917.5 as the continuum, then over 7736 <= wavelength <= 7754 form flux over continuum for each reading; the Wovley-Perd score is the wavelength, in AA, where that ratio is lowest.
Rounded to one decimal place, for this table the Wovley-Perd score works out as 7752.5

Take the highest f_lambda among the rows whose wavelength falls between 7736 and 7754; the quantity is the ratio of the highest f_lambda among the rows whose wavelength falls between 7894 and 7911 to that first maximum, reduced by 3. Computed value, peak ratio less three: -2.04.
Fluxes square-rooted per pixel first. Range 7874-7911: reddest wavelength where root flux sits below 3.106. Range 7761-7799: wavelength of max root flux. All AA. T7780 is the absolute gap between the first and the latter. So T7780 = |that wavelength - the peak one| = 120.0 AA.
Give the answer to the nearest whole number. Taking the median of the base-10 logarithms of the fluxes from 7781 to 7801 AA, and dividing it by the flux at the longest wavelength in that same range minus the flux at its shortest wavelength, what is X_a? -10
